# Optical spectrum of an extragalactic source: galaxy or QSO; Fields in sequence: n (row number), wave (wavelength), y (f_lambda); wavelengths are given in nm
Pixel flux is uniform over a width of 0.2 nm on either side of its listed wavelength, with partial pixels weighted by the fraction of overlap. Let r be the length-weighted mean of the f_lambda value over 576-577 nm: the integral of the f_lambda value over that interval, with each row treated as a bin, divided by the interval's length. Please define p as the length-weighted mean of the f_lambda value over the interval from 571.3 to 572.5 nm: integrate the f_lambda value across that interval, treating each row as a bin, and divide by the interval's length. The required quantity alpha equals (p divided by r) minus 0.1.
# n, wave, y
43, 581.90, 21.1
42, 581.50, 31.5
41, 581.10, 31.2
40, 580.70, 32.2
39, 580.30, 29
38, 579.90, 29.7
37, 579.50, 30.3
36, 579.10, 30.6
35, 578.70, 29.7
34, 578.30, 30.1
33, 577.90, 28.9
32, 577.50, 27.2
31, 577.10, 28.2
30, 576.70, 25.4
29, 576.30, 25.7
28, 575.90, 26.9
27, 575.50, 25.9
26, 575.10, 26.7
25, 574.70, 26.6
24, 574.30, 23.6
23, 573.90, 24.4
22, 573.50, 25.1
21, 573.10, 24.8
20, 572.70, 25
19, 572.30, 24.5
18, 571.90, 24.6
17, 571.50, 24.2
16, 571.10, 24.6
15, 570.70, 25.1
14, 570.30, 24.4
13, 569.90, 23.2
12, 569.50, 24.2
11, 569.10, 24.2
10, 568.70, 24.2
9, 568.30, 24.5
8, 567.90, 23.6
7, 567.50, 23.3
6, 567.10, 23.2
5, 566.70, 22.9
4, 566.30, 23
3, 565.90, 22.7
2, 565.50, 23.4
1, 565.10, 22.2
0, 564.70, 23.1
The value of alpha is 0.84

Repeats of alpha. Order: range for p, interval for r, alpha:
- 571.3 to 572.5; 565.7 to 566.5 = 0.97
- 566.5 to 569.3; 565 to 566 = 0.94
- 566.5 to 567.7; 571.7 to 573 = 0.84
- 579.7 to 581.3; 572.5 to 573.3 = 1.13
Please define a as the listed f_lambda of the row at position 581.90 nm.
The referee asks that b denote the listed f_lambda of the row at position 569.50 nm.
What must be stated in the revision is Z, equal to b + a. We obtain 45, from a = 21.1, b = 24.2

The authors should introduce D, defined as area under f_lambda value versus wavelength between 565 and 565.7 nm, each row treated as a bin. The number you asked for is 16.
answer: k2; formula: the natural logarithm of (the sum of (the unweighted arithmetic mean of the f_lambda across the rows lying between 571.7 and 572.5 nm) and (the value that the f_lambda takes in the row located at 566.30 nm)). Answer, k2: 3.86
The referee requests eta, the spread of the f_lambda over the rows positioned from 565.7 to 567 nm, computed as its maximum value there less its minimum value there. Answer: 0.30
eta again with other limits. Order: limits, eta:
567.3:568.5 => 1.20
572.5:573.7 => 0.30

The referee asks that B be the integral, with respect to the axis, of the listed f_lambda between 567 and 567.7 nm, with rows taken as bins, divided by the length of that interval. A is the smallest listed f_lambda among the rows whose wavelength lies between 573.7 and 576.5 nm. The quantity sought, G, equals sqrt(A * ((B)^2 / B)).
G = 23.4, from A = 23.6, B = 23.3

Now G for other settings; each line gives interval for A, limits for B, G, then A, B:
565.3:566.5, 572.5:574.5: 23.6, 22.7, 24.6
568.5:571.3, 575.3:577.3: 24.8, 23.2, 26.4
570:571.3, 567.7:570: 24.2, 24.4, 24.0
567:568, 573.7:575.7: 24.3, 23.2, 25.4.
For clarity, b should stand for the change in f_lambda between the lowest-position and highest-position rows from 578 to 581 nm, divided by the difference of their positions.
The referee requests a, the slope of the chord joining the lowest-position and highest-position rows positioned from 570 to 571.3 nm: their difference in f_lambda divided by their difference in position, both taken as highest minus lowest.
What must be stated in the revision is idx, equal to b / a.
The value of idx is 3.5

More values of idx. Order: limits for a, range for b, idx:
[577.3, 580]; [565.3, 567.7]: 0.0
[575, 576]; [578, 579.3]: 2.5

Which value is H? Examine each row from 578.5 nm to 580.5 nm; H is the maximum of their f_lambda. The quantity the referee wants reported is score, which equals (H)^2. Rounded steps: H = 30.6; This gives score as 936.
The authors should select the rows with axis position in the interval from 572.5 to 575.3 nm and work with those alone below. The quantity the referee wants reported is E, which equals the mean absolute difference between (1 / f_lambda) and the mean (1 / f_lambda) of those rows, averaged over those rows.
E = 0.0013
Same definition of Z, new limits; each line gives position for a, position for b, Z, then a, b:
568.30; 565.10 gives 47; 24.5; 22.2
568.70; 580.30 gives 53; 24.2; 29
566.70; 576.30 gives 49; 22.9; 25.7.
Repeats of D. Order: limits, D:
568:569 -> 24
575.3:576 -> 18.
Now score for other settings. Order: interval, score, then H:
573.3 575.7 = 713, 26.7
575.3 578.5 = 906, 30.1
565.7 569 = 600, 24.5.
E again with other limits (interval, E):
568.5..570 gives 0.0007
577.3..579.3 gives 0.0012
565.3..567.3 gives 0.0004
